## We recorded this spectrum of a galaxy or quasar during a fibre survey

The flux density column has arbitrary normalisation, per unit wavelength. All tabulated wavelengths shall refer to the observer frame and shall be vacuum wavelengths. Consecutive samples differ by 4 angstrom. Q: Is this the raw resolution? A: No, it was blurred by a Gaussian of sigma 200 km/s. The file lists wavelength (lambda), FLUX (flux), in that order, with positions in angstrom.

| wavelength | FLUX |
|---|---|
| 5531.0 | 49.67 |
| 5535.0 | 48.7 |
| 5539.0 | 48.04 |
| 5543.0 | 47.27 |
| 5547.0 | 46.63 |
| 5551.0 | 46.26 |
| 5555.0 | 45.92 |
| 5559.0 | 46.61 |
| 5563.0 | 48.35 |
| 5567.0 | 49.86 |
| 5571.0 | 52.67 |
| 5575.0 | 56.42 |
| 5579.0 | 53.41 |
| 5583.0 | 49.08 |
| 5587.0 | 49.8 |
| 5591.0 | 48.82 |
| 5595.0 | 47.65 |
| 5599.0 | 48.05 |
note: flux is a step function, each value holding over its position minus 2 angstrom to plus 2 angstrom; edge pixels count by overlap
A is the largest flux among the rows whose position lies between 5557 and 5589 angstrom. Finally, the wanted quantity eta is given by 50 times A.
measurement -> 2821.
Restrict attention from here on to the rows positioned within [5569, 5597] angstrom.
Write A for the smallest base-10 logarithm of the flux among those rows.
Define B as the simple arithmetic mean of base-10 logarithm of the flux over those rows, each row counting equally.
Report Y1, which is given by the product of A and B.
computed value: 2.87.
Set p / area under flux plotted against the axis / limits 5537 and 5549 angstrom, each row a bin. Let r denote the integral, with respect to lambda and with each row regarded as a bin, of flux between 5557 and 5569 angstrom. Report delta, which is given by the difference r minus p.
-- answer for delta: 12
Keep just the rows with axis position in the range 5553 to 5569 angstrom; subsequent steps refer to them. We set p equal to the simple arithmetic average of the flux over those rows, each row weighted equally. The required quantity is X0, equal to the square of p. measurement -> 2274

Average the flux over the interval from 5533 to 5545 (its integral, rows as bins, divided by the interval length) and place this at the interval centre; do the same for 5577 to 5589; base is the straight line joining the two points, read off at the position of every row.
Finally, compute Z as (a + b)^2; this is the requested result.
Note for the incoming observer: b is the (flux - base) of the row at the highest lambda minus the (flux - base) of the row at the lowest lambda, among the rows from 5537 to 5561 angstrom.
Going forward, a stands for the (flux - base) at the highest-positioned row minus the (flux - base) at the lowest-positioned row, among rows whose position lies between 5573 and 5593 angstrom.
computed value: 127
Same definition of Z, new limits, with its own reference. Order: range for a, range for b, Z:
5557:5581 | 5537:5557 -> 6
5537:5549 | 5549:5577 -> 45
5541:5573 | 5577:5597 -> 10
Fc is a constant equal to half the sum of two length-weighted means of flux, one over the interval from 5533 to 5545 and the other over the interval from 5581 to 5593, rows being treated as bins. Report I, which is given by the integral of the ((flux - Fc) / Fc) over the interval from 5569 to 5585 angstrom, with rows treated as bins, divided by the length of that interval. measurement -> 0.09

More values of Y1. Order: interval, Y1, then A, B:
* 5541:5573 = 2.79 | 1.66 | 1.680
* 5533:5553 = 2.79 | 1.67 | 1.676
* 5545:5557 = 2.77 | 1.66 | 1.665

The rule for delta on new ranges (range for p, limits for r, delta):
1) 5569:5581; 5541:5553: -89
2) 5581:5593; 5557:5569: -12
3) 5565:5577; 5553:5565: -72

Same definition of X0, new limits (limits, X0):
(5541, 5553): 2183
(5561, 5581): 2719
